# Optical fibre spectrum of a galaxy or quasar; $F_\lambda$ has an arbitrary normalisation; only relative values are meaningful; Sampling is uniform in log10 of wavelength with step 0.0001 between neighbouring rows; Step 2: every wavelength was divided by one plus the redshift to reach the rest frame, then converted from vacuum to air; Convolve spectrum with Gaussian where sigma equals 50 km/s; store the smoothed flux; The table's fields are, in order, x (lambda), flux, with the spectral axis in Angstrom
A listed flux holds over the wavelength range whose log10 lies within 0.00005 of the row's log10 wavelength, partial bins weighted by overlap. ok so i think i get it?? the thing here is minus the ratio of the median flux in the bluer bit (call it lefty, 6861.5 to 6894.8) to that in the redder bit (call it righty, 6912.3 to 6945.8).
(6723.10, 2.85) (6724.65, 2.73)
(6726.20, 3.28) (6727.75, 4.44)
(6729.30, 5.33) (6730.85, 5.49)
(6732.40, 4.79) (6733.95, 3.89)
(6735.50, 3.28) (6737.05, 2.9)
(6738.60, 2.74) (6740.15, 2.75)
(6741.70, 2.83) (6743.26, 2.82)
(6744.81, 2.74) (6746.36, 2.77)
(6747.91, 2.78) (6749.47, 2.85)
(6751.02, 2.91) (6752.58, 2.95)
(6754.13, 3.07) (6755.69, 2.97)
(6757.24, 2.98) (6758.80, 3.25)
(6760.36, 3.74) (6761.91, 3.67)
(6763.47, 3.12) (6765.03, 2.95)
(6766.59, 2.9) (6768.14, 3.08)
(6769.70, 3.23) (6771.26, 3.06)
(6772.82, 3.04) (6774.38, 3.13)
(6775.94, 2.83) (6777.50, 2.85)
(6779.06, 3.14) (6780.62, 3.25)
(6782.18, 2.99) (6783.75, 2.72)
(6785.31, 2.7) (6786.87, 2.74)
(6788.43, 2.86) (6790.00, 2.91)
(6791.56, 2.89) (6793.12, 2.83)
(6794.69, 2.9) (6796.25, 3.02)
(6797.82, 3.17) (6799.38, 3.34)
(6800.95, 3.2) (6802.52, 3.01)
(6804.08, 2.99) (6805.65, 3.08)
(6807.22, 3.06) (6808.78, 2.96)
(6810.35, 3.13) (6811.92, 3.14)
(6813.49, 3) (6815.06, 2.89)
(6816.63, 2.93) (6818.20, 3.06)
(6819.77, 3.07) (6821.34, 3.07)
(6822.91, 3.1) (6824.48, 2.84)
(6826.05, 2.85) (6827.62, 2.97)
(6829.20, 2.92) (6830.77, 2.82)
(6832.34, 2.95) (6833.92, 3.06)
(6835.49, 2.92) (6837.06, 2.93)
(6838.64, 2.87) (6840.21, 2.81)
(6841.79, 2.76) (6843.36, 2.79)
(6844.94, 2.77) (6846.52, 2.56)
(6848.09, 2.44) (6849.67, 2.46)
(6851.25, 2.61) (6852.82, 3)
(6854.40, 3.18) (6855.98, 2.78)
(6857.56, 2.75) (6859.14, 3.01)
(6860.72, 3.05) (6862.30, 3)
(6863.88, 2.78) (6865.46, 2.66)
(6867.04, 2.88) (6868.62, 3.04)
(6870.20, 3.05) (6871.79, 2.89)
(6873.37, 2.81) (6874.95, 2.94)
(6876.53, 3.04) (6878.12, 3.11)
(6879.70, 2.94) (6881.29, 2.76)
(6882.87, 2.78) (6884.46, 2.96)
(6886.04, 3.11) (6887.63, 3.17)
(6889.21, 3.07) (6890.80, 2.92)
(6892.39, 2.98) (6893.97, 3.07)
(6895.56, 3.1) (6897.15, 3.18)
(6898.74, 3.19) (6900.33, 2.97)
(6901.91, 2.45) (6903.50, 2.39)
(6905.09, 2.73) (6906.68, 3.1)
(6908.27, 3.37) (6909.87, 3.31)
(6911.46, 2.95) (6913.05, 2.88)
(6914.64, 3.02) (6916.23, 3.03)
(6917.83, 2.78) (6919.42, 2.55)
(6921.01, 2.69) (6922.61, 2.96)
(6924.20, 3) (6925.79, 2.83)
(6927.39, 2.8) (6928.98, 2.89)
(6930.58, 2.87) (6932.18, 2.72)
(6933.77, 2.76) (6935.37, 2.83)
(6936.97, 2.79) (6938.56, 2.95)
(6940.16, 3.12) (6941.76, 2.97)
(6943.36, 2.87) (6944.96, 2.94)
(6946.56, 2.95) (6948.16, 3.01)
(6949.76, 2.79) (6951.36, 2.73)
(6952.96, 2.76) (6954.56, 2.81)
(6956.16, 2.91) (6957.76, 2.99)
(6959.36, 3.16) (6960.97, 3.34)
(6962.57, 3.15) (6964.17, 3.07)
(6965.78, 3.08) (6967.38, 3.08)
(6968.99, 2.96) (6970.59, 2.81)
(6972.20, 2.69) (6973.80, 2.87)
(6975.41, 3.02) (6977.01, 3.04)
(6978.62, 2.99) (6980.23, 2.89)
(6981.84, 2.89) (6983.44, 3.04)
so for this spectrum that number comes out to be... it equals -1.03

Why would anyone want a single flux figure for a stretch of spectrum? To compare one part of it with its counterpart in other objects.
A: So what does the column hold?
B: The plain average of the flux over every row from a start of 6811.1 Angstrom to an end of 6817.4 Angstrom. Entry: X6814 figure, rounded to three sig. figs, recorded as 2.99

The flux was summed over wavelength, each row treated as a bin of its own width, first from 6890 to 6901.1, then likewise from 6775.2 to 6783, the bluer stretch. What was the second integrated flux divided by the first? 0.7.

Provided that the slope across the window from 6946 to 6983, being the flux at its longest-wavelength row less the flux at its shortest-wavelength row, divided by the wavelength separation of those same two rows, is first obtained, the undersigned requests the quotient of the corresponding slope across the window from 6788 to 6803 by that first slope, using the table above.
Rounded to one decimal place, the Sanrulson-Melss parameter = -6.3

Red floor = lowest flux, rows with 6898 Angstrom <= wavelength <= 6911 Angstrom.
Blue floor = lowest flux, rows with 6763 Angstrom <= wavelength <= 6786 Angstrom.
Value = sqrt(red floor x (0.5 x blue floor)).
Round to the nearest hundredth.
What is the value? 1.80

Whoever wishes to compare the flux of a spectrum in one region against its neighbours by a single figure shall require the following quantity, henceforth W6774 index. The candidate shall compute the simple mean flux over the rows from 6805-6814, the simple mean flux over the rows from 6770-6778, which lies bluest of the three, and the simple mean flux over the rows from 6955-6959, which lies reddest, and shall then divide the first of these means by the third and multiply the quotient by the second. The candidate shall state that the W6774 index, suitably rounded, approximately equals 3.1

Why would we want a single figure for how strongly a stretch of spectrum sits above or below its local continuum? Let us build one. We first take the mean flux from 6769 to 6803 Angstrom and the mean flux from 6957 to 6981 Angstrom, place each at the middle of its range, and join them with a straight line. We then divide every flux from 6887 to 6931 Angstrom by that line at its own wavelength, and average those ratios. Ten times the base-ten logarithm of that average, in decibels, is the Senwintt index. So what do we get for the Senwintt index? -0.096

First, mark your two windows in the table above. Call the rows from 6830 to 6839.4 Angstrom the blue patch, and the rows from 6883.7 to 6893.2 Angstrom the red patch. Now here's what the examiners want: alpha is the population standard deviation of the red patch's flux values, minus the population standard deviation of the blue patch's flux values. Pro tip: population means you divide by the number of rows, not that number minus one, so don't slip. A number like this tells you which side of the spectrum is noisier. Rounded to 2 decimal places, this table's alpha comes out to 0.01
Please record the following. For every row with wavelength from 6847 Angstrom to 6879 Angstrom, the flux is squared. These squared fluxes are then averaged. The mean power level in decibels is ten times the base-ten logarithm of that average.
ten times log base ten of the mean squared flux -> 9.2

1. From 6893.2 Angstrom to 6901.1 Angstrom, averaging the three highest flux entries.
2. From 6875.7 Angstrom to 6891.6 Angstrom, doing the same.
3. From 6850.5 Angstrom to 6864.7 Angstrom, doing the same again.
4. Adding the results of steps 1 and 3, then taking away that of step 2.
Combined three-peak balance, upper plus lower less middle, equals 3.11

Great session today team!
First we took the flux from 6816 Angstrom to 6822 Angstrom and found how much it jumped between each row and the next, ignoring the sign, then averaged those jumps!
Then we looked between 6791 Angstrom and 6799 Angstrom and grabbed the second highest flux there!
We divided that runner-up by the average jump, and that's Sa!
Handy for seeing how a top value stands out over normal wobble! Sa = 65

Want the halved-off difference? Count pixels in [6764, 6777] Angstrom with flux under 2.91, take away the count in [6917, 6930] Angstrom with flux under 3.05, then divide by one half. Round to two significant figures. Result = -12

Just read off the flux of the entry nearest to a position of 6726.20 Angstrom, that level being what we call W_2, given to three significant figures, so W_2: 3.28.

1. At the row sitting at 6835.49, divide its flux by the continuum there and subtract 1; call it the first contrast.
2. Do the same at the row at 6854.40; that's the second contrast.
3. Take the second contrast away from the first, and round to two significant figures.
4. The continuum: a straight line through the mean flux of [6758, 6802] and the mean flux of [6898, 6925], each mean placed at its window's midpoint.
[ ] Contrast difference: -0.095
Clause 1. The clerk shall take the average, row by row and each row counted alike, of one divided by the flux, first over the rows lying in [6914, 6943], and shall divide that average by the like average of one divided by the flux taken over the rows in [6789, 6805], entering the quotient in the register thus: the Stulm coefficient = 1.06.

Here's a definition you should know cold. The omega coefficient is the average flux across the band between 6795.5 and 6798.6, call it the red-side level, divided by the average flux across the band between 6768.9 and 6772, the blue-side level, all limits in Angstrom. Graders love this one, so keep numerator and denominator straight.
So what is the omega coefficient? 0.98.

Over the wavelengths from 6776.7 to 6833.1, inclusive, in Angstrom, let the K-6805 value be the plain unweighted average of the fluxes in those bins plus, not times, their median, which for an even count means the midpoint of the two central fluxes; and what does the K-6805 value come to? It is 5.96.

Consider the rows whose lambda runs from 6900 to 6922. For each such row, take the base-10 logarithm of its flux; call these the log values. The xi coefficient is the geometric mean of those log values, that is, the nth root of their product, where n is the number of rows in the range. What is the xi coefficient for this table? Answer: 0.454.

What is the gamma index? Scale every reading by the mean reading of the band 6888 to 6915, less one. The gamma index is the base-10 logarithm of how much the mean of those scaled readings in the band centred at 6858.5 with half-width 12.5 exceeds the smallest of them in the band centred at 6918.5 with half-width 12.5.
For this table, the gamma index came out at -1.03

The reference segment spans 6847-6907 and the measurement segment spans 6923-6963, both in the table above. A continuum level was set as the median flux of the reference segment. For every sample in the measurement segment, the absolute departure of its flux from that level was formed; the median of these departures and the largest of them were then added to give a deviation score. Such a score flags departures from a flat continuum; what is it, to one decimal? 0.5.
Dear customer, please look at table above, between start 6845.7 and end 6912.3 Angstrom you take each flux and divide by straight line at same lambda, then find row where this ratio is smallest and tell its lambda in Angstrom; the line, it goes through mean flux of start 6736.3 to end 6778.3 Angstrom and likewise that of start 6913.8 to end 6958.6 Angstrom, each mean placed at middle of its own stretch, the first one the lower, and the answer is 6903.50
